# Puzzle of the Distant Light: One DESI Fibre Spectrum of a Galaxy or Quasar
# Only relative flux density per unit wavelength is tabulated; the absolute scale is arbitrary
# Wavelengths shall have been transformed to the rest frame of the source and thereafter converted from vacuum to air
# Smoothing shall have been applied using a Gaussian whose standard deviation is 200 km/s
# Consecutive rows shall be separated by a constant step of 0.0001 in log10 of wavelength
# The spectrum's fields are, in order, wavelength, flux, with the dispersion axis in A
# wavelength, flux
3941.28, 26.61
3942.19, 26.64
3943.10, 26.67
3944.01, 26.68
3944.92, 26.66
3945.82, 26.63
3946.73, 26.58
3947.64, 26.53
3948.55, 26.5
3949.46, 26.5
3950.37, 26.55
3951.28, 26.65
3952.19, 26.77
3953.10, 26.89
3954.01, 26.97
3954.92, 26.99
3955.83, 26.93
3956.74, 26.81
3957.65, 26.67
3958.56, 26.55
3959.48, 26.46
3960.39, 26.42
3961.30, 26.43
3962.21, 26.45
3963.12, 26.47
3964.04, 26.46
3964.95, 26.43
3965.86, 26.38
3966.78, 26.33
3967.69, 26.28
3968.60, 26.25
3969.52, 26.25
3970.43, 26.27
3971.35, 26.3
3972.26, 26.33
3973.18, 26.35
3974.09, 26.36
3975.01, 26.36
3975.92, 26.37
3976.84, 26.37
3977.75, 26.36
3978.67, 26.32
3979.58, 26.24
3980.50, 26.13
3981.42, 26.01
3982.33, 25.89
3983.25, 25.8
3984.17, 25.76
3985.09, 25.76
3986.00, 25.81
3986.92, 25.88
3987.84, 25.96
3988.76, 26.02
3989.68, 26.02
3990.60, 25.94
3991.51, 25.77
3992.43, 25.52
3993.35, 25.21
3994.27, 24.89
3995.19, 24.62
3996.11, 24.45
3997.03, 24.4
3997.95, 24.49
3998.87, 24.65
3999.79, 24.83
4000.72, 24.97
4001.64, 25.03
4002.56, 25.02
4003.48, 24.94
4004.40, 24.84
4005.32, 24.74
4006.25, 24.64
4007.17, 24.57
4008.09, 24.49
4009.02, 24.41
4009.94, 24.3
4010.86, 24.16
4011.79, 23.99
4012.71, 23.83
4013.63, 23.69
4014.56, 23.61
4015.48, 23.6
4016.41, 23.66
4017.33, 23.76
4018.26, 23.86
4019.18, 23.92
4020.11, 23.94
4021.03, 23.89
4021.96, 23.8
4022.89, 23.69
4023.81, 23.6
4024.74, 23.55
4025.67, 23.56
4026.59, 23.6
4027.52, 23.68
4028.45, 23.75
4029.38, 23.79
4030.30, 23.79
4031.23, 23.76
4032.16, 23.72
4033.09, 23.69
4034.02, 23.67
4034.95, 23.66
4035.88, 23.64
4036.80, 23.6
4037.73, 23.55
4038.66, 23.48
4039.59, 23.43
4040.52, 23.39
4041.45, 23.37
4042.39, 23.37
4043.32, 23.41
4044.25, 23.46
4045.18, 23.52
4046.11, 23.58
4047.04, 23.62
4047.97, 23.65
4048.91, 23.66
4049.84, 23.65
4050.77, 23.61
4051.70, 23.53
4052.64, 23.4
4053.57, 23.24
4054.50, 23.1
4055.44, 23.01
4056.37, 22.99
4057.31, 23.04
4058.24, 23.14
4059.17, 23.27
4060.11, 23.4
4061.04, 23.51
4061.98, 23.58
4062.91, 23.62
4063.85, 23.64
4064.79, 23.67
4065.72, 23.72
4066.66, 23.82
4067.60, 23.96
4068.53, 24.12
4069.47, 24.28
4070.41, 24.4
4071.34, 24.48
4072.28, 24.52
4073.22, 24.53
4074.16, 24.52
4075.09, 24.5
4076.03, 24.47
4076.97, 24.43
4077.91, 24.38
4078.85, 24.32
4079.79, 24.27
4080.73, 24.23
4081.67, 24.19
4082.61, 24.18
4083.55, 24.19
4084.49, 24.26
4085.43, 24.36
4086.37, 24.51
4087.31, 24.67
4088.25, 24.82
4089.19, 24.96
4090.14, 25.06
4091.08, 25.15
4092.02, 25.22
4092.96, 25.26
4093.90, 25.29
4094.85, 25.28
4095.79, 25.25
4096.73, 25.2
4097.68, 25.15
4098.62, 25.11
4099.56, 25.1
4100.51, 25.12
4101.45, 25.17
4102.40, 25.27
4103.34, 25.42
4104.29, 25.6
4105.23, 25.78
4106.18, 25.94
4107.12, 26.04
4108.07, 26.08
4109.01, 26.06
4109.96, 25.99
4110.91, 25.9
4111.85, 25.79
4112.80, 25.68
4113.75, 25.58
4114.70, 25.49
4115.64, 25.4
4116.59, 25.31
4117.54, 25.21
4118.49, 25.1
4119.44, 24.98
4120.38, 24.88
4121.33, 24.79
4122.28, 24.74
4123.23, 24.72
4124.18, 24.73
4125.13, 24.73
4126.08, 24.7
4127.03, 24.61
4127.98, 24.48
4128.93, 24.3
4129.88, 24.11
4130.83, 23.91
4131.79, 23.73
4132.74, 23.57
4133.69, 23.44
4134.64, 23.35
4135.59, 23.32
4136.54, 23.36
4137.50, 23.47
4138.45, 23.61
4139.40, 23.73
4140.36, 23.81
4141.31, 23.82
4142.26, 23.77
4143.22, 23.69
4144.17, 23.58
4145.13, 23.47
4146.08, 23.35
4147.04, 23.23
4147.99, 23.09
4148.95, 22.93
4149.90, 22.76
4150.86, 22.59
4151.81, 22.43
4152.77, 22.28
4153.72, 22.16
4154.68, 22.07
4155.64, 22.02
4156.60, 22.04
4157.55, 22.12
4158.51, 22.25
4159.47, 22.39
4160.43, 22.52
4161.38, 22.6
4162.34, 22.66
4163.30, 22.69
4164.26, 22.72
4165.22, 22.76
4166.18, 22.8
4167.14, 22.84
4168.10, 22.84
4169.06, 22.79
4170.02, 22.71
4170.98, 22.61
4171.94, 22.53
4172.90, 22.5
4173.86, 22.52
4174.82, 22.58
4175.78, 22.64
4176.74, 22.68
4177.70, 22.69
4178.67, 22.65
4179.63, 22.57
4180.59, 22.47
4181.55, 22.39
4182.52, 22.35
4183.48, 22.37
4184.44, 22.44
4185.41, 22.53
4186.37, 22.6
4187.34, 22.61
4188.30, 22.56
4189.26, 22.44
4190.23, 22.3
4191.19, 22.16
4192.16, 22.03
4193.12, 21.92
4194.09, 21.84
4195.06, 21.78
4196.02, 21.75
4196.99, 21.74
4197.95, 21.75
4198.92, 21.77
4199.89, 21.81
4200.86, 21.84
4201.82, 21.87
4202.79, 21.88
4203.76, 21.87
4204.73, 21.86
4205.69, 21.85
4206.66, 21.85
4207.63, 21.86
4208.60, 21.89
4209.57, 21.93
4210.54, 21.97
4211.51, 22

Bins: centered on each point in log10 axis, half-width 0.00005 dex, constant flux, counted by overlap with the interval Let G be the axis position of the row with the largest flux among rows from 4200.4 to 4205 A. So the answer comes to 4202.79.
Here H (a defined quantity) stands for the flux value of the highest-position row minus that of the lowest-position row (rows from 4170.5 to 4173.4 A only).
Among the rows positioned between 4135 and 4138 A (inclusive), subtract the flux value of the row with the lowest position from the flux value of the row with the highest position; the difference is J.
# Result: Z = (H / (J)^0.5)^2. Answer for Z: 0.08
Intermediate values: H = -0.11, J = 0.15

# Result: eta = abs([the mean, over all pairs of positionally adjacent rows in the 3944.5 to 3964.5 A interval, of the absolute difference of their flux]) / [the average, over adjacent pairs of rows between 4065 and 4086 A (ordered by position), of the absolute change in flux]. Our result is 1.0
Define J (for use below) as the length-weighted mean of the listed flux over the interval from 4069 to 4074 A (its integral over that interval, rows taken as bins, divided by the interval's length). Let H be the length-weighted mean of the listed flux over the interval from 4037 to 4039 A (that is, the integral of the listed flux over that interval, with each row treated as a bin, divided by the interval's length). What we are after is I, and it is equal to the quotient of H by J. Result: 0.96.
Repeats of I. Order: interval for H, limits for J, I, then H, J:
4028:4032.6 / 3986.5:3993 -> 0.92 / 23.8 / 26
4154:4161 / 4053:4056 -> 0.96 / 22.2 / 23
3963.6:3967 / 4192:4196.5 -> 1.21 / 26.4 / 22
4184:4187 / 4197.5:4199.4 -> 1.03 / 22.5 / 22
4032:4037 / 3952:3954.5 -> 0.88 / 23.7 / 27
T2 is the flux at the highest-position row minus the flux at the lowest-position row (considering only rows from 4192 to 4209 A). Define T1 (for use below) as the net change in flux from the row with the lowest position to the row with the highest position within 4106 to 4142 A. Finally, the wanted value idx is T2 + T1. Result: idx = -2.3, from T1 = -2.1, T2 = -0.14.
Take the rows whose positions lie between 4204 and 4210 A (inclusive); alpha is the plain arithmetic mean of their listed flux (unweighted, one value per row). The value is 22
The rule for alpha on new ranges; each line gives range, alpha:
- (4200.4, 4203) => 22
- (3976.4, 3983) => 26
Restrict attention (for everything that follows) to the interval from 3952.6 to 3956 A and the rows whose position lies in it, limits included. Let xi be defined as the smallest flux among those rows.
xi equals 26.89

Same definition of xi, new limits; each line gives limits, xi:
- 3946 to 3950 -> 26.5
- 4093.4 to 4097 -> 25.2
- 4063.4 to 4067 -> 23.64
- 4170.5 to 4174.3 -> 22.5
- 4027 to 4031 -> 23.68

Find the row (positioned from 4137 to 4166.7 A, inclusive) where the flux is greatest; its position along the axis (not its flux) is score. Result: 4141.31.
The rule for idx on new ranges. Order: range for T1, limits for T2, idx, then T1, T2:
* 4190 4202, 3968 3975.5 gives -0.3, -0.4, 0.11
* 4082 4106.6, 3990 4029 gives -0.4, 1.8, -2.19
